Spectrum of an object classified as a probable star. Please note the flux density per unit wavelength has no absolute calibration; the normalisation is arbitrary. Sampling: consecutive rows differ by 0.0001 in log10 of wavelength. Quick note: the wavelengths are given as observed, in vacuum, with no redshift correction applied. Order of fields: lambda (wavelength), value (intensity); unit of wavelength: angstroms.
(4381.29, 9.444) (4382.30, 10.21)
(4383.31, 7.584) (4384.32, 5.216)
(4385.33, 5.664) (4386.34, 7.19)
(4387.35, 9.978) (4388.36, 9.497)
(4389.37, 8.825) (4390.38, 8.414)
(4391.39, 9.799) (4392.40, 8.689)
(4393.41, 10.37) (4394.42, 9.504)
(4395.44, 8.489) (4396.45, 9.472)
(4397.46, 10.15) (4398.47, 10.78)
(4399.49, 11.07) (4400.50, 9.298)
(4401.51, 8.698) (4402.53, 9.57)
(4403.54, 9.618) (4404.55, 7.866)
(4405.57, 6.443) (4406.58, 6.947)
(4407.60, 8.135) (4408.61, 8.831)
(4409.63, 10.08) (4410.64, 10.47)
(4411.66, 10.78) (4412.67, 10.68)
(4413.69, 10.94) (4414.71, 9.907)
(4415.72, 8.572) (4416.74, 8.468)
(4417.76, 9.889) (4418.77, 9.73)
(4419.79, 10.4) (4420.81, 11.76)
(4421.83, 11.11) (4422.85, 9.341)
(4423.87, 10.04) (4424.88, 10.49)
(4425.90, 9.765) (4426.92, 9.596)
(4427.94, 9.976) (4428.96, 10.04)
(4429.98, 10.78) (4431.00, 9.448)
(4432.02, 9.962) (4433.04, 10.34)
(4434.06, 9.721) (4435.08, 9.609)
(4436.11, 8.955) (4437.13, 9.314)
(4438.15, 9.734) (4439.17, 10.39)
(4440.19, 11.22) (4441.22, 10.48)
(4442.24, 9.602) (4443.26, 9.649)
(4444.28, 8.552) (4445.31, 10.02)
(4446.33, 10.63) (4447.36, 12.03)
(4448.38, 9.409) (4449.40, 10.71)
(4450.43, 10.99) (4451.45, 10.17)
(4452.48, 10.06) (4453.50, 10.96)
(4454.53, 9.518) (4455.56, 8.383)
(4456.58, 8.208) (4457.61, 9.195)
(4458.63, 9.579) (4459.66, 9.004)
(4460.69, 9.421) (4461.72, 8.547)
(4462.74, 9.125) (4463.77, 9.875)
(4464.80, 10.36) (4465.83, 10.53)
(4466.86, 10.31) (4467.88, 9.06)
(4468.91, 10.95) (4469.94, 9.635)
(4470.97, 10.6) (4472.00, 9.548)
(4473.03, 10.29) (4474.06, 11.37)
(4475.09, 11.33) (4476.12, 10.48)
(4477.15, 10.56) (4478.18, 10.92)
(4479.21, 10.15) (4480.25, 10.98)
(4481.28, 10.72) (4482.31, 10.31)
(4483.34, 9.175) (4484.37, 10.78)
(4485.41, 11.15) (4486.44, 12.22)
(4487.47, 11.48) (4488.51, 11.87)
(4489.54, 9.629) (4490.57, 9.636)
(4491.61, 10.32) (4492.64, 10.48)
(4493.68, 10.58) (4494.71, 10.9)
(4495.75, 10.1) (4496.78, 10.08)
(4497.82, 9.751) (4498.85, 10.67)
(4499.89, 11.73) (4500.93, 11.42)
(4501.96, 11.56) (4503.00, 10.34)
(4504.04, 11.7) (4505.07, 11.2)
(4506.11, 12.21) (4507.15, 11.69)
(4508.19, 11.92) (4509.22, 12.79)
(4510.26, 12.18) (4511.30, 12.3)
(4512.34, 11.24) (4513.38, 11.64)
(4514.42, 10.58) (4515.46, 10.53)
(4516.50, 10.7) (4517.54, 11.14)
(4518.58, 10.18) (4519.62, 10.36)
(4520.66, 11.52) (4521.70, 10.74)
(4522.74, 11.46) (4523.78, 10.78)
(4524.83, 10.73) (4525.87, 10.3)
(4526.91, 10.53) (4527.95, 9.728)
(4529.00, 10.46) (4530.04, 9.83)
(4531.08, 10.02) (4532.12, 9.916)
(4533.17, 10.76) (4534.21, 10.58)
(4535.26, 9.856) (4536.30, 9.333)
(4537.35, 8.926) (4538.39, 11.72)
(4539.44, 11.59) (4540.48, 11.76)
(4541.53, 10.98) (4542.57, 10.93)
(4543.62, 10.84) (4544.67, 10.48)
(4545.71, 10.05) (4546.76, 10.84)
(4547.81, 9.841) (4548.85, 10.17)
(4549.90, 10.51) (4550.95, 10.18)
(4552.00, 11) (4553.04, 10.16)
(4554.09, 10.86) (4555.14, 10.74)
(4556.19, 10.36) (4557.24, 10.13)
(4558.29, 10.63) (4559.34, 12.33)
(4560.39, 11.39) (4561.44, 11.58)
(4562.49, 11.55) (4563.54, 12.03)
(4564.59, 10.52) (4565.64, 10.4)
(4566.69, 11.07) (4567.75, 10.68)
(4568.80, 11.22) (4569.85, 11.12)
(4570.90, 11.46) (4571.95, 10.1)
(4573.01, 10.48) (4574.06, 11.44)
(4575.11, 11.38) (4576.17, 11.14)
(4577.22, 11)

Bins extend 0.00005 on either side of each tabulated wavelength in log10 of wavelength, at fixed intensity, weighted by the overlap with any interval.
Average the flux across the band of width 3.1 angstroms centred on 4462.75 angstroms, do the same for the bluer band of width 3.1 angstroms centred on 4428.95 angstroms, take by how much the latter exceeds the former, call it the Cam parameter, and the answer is 1.1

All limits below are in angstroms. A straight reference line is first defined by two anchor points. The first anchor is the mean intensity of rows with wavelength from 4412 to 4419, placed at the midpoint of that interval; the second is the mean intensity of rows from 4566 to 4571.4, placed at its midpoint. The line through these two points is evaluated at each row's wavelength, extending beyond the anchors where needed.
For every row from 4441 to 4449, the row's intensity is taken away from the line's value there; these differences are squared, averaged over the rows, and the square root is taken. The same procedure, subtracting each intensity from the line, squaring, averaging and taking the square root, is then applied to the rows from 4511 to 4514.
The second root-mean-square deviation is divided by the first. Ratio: 1.3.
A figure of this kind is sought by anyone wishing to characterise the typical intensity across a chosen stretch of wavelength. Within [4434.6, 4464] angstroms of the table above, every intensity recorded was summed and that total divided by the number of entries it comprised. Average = 9.8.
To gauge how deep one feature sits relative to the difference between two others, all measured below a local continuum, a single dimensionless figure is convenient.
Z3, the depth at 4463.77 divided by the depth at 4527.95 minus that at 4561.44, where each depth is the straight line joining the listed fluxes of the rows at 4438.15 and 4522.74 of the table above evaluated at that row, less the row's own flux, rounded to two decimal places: 0.33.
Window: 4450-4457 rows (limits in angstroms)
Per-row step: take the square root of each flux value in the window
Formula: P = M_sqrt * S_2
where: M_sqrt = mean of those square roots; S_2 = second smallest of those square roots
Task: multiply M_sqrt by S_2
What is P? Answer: 9.0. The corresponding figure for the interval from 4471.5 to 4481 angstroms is 10.4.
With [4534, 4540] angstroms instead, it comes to 9.8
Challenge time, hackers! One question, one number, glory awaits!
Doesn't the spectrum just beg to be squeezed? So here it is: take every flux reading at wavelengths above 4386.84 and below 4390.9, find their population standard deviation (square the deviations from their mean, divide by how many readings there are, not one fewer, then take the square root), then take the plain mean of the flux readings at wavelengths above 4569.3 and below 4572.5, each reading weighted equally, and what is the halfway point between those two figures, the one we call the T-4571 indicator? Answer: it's 5.7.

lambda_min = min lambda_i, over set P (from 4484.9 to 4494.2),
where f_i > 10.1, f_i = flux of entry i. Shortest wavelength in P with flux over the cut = 4485.41 angstroms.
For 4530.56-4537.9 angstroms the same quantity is 4533.17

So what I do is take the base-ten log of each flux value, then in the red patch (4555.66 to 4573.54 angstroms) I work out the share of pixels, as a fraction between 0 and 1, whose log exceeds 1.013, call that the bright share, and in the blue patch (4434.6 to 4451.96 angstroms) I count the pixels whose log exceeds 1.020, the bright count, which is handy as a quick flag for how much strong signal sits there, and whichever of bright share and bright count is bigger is 6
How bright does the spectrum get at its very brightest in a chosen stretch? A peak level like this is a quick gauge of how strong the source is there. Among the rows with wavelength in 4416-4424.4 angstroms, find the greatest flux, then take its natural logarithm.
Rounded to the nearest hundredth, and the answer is 2.46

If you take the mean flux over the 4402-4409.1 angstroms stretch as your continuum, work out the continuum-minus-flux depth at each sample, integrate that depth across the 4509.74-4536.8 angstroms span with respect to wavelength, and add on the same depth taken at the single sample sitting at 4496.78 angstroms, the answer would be -68.7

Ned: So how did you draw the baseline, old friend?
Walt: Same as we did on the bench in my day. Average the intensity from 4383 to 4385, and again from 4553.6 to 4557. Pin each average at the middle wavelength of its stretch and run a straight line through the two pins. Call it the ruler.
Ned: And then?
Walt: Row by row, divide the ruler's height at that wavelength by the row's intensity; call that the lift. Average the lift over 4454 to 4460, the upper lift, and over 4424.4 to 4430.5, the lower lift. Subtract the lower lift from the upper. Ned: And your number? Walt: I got 0.18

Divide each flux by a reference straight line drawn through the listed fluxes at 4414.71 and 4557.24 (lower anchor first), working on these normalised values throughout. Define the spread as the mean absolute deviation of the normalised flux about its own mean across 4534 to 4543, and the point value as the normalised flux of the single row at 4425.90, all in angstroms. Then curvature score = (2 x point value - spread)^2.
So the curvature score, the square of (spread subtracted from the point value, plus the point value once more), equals 3.55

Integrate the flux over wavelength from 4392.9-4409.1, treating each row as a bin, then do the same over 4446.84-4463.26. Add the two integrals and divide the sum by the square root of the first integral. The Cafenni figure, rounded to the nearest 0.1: 25.3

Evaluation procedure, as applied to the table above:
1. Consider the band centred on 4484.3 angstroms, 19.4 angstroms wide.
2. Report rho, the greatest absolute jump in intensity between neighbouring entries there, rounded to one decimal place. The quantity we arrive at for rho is 2.2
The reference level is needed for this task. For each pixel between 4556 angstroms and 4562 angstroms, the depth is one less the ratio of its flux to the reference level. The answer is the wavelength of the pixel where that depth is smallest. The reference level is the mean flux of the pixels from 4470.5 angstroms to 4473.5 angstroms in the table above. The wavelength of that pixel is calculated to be 4559.34 angstroms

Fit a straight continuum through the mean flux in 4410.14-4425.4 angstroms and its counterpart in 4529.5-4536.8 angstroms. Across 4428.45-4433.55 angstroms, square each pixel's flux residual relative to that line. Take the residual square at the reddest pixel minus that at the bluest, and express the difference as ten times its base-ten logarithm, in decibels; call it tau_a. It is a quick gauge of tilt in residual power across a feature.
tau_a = -17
